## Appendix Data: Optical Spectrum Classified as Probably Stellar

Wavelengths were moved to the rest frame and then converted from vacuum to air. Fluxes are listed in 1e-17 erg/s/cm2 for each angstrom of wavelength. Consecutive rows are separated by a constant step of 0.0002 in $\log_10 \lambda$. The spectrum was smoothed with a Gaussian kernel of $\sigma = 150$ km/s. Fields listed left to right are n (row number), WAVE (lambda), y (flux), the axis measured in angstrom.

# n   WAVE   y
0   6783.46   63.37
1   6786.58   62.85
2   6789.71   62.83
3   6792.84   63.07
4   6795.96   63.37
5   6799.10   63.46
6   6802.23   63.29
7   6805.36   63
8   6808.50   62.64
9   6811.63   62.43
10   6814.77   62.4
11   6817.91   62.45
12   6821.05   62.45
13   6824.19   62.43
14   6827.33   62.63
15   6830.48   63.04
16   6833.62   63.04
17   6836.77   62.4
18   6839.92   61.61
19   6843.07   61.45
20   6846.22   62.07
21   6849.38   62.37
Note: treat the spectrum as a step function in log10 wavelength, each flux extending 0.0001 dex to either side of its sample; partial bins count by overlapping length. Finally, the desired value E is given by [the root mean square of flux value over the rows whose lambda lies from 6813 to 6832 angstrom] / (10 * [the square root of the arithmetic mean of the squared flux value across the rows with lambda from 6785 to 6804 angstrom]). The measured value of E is 0.099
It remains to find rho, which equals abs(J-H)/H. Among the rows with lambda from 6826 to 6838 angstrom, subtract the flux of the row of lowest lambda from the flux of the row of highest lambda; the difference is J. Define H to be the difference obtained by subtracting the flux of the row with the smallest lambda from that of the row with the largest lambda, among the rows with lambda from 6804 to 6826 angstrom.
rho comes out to -0.60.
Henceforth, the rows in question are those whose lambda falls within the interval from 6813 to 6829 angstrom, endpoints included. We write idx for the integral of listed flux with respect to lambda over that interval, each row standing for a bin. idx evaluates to 999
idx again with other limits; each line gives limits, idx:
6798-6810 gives 757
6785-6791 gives 377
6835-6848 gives 804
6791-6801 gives 633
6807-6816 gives 563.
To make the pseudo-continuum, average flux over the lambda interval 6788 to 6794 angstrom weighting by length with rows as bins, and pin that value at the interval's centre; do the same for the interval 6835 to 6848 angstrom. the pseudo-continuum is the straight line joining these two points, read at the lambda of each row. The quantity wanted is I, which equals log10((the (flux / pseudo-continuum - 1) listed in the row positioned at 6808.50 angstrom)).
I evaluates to -2.7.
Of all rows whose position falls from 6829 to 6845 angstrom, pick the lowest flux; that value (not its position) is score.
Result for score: 61.45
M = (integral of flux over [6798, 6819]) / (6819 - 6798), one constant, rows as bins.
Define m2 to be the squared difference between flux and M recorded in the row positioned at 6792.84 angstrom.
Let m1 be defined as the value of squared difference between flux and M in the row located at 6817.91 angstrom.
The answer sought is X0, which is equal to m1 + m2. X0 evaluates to 0.2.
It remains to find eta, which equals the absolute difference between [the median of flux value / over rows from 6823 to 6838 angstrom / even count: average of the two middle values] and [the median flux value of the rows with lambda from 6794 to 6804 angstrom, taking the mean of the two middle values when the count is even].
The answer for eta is 0.74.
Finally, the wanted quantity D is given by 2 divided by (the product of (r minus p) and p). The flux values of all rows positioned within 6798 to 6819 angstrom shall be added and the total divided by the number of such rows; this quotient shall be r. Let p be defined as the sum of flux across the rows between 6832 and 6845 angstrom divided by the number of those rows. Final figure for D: 0.05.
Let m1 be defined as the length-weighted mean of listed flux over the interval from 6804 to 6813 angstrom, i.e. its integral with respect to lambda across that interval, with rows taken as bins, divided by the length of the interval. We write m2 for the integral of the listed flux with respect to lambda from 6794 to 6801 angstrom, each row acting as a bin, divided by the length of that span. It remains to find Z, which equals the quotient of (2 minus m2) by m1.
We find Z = -0.979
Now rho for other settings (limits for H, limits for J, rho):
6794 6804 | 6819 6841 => -9.50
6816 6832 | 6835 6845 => 2.61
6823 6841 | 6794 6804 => -0.90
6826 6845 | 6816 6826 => -0.98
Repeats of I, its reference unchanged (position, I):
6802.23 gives -2.0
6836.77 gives -2.2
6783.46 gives -2.3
